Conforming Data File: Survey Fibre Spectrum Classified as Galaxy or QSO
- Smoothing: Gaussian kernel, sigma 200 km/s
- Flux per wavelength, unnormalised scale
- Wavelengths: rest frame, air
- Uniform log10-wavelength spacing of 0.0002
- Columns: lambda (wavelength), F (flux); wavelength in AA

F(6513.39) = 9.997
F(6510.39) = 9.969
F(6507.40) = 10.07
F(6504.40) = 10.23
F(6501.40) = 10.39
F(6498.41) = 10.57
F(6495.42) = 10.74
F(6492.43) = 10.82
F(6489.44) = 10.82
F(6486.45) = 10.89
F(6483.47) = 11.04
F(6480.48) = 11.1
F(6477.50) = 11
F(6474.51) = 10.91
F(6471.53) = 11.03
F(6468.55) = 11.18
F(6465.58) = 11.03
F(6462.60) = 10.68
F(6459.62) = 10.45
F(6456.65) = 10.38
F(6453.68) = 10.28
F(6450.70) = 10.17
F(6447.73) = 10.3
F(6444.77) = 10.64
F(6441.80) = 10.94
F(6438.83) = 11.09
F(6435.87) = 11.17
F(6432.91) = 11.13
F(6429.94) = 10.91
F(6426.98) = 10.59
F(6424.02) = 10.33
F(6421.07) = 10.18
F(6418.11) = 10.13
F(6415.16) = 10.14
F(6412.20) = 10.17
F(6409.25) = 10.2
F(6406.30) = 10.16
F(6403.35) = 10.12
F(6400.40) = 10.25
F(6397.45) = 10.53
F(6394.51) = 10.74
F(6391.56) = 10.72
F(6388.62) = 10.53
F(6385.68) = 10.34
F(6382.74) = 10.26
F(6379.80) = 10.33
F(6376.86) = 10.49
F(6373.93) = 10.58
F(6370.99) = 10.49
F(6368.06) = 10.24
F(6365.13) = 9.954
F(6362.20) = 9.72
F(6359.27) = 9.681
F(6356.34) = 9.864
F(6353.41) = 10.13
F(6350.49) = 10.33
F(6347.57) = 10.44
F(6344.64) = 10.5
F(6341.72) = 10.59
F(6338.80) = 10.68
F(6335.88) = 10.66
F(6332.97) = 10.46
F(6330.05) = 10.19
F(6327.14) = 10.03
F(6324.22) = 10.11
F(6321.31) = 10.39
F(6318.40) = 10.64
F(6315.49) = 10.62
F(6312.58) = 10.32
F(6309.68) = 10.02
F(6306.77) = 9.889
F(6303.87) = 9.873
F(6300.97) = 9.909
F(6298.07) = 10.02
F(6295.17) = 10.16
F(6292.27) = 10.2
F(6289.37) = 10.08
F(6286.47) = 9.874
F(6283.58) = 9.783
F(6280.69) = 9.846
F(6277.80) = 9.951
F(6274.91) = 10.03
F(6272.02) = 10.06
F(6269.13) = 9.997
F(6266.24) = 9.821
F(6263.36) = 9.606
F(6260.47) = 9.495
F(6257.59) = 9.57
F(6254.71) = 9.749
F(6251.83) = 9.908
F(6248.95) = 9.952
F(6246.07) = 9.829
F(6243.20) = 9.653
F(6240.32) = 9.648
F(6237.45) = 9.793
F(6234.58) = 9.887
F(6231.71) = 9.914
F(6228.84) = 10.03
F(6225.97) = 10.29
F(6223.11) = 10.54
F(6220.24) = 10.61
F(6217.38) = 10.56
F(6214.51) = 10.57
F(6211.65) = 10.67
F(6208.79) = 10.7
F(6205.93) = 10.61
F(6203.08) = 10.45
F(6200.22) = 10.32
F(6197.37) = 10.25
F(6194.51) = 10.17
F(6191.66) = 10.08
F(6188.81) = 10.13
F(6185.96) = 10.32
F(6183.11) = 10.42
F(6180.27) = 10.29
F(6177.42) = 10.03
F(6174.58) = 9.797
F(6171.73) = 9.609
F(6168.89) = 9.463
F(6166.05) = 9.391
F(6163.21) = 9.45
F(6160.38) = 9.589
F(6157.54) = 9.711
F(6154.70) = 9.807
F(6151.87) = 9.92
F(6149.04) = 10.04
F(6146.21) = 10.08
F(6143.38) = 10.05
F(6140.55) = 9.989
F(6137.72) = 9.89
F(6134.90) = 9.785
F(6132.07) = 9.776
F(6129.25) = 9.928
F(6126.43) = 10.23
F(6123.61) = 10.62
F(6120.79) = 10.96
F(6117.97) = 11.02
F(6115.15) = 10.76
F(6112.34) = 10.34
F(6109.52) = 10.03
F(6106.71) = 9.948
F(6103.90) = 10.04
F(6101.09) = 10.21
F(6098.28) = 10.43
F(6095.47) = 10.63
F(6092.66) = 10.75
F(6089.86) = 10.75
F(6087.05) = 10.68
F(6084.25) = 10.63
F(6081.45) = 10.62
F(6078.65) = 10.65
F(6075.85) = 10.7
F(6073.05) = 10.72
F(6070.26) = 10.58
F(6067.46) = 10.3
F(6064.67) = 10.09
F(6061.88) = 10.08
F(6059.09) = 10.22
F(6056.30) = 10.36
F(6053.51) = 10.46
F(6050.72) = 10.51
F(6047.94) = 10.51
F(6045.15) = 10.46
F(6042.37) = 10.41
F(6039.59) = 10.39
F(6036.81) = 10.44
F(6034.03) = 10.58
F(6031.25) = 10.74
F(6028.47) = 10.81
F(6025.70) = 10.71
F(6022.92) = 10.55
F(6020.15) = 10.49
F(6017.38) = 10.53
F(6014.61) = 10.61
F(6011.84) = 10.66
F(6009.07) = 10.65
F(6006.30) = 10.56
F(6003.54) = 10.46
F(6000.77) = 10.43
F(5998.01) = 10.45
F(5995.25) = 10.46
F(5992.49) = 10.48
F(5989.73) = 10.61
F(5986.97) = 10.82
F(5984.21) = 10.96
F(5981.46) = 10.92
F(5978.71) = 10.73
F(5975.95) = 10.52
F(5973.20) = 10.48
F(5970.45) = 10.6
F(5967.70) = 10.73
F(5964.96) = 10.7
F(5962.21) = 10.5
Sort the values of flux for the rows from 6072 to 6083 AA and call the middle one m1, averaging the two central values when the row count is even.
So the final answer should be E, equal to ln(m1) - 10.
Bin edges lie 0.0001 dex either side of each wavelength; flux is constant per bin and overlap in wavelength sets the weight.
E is -7.63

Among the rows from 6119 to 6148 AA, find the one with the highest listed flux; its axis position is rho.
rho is 6120.79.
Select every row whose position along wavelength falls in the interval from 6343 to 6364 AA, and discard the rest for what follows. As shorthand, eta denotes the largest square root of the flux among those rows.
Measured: 3.24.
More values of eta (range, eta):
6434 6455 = 3.34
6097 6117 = 3.28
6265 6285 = 3.17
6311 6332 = 3.26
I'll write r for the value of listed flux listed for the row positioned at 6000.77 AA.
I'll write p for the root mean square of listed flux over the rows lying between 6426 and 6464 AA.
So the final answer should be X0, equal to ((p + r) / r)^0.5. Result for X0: 1.42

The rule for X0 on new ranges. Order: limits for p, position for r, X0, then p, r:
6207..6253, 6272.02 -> 1.42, 10.2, 10.06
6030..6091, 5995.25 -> 1.42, 10.5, 10.46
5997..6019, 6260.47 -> 1.45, 10.5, 9.495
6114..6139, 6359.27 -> 1.44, 10.3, 9.681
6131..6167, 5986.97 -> 1.38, 9.8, 10.82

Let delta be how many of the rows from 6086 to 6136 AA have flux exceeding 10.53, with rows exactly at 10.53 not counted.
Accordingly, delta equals 8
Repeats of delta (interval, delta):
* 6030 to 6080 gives 6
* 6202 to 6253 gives 7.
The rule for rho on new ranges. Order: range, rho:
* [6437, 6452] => 6438.83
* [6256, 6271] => 6269.13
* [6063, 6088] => 6073.05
